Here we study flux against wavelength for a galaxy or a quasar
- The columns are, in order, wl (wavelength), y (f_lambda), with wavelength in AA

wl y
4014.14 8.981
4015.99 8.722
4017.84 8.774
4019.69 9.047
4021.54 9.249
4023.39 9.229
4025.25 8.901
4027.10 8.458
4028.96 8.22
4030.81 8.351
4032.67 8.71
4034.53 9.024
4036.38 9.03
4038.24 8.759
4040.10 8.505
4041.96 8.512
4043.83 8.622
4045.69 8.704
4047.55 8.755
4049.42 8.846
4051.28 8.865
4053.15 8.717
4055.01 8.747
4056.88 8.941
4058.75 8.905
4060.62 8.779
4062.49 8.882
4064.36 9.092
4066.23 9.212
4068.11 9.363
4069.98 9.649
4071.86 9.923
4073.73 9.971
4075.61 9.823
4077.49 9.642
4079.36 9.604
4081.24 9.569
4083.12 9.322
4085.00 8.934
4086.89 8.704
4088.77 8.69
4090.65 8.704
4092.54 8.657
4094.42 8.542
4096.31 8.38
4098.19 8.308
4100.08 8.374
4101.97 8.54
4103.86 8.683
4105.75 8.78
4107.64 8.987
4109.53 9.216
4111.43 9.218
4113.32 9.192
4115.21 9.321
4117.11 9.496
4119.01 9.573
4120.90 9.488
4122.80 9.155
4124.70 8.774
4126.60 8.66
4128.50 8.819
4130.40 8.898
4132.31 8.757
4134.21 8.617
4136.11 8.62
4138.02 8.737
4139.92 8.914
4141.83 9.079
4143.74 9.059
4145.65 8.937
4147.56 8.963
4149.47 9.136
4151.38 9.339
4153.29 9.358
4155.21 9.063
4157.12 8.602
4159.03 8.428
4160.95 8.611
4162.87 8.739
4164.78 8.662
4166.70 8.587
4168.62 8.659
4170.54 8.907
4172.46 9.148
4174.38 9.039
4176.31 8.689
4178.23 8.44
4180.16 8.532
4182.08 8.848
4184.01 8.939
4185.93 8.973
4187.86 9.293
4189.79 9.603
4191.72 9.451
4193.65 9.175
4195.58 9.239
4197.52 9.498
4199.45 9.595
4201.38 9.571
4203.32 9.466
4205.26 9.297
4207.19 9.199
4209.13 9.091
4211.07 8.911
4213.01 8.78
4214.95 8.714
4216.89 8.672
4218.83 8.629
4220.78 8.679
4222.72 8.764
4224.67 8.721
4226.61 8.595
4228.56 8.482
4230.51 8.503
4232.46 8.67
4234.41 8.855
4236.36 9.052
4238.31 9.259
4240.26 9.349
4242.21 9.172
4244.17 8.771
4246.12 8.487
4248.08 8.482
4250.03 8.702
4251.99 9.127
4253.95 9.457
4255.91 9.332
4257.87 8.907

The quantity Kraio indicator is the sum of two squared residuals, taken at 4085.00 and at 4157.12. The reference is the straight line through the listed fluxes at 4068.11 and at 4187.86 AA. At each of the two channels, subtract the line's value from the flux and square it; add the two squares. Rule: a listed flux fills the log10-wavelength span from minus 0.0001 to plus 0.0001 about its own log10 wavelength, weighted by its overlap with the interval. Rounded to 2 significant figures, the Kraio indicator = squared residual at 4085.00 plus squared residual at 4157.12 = 0.68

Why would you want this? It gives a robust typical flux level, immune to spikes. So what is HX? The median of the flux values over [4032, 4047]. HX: 8.7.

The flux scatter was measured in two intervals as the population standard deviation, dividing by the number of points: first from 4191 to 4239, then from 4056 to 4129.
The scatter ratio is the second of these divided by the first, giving 1.26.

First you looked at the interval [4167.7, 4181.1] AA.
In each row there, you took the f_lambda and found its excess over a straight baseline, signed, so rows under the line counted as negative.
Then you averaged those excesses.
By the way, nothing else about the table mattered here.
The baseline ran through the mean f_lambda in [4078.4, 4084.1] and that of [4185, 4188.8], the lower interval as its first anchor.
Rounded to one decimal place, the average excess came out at -0.4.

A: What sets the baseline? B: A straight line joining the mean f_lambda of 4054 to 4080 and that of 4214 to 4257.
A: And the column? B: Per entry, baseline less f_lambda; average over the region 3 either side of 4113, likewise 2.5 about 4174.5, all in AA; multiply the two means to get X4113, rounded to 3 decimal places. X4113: -0.003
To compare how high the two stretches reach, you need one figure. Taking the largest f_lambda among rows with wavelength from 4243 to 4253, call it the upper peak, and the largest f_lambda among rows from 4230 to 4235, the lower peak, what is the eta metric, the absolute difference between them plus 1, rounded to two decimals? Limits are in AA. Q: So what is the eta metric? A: 1.27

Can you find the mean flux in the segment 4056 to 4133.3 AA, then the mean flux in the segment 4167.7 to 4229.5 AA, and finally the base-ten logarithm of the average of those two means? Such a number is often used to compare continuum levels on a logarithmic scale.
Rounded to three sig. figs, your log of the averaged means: 0.955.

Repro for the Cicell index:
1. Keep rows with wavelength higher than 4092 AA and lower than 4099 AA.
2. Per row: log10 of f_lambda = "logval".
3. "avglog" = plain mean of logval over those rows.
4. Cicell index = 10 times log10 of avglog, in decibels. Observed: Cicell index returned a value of -0.32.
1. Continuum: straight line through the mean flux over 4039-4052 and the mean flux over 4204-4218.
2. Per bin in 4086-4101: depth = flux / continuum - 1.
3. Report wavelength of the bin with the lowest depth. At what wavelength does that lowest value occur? 4098.19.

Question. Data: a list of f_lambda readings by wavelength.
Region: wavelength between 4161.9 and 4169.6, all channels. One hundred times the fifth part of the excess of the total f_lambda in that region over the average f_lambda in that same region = 520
